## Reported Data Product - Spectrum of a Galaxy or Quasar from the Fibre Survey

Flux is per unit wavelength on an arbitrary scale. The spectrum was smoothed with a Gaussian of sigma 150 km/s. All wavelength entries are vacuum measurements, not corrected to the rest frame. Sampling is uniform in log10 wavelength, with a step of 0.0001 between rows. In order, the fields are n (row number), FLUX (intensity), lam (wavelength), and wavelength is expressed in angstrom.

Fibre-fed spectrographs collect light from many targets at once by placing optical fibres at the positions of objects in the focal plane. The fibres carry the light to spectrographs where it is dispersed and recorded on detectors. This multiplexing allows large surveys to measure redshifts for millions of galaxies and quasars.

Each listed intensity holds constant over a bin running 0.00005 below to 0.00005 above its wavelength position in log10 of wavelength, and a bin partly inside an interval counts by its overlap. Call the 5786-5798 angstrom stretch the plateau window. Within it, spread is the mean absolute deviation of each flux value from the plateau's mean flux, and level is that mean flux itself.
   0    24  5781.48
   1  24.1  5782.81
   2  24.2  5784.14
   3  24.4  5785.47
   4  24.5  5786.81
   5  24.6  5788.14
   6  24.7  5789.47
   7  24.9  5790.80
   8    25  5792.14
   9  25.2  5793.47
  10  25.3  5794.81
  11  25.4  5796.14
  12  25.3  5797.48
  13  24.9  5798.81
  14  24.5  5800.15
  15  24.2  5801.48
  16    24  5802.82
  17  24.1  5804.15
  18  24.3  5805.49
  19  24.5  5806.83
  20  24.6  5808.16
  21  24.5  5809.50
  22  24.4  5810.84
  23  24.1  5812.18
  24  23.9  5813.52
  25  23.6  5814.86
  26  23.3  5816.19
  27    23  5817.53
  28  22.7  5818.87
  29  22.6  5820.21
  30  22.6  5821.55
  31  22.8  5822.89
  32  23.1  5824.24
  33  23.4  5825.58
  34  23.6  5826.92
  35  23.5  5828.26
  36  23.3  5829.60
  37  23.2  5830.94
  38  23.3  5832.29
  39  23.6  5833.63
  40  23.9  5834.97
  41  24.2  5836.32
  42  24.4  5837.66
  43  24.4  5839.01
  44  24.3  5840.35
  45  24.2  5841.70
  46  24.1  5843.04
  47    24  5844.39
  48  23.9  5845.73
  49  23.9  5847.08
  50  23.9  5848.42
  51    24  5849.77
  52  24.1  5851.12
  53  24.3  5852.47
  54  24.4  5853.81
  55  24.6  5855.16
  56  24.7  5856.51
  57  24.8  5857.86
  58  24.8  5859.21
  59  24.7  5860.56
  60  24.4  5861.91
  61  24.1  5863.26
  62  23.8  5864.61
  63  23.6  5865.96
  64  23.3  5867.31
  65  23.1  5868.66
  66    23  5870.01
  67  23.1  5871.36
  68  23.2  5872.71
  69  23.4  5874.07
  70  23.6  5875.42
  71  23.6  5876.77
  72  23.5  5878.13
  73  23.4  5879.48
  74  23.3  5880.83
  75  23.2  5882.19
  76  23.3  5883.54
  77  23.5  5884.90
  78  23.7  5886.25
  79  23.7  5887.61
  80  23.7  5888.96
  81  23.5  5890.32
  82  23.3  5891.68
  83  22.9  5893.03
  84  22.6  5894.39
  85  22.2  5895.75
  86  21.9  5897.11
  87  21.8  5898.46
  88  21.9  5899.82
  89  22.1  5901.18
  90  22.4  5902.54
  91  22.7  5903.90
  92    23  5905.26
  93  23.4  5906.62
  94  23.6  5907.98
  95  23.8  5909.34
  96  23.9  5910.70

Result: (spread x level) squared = 49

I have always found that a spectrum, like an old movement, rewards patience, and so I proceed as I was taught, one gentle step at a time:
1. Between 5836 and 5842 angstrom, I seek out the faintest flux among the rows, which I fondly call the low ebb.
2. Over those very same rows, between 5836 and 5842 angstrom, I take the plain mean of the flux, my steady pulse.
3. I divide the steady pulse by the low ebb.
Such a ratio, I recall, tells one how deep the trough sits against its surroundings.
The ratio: 1.00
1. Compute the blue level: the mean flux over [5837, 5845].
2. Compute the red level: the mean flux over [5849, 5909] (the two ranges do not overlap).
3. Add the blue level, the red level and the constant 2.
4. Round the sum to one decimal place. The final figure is 49.7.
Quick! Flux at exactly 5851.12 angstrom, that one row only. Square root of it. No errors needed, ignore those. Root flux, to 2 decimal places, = 4.91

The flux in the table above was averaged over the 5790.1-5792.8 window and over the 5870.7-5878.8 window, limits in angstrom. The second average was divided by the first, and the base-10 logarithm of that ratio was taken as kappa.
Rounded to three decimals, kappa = -0.028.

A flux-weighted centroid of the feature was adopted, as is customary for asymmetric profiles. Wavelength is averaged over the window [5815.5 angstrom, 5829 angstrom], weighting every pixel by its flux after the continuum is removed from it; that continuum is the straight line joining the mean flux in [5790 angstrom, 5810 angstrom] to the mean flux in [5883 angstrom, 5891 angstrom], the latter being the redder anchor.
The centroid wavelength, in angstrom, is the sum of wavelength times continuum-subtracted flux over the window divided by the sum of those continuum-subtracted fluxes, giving 5821.5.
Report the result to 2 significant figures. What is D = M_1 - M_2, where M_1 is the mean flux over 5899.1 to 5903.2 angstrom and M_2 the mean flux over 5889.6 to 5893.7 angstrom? -1.1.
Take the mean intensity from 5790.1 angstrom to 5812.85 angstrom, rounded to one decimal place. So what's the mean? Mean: 24.7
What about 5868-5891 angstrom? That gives 23.4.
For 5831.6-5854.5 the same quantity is 24.1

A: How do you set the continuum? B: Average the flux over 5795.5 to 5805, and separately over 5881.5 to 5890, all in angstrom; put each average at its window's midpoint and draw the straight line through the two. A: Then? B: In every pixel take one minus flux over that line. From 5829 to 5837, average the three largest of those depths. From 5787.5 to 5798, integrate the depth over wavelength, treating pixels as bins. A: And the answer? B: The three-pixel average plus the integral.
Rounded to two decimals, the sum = -0.10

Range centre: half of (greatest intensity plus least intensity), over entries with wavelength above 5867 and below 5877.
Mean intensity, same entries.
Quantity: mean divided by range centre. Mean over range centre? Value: 0.999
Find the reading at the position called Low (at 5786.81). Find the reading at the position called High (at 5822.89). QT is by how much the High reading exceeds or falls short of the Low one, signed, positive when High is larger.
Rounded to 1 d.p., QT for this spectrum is -1.7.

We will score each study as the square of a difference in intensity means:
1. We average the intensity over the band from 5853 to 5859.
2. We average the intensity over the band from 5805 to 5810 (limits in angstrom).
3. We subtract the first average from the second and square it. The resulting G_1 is 0.02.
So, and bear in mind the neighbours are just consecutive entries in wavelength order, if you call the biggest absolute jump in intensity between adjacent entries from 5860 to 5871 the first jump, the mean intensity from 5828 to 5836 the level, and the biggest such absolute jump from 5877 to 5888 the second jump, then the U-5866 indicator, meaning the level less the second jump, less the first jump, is 23.0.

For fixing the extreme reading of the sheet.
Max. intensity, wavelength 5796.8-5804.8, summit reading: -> 25.3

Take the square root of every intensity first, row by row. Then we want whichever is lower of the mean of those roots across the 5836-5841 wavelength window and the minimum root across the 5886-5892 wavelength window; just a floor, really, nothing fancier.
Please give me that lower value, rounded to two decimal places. 4.83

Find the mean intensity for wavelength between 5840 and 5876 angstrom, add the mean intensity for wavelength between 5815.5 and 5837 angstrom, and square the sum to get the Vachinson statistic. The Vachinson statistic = 2231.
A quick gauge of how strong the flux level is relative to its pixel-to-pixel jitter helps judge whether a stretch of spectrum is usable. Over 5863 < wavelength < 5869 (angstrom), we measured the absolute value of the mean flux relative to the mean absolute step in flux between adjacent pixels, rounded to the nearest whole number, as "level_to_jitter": 94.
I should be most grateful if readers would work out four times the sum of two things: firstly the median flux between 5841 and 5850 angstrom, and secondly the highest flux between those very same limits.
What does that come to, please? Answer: 193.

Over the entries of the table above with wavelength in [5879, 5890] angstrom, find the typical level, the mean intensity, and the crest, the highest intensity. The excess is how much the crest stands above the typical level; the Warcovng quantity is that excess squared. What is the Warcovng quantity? 0.05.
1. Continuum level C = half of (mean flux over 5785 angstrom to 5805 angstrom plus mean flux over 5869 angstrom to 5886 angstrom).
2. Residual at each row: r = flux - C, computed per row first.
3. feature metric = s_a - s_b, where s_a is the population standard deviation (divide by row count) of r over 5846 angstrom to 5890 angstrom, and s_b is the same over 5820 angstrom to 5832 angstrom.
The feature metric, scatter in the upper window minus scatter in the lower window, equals 0.2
